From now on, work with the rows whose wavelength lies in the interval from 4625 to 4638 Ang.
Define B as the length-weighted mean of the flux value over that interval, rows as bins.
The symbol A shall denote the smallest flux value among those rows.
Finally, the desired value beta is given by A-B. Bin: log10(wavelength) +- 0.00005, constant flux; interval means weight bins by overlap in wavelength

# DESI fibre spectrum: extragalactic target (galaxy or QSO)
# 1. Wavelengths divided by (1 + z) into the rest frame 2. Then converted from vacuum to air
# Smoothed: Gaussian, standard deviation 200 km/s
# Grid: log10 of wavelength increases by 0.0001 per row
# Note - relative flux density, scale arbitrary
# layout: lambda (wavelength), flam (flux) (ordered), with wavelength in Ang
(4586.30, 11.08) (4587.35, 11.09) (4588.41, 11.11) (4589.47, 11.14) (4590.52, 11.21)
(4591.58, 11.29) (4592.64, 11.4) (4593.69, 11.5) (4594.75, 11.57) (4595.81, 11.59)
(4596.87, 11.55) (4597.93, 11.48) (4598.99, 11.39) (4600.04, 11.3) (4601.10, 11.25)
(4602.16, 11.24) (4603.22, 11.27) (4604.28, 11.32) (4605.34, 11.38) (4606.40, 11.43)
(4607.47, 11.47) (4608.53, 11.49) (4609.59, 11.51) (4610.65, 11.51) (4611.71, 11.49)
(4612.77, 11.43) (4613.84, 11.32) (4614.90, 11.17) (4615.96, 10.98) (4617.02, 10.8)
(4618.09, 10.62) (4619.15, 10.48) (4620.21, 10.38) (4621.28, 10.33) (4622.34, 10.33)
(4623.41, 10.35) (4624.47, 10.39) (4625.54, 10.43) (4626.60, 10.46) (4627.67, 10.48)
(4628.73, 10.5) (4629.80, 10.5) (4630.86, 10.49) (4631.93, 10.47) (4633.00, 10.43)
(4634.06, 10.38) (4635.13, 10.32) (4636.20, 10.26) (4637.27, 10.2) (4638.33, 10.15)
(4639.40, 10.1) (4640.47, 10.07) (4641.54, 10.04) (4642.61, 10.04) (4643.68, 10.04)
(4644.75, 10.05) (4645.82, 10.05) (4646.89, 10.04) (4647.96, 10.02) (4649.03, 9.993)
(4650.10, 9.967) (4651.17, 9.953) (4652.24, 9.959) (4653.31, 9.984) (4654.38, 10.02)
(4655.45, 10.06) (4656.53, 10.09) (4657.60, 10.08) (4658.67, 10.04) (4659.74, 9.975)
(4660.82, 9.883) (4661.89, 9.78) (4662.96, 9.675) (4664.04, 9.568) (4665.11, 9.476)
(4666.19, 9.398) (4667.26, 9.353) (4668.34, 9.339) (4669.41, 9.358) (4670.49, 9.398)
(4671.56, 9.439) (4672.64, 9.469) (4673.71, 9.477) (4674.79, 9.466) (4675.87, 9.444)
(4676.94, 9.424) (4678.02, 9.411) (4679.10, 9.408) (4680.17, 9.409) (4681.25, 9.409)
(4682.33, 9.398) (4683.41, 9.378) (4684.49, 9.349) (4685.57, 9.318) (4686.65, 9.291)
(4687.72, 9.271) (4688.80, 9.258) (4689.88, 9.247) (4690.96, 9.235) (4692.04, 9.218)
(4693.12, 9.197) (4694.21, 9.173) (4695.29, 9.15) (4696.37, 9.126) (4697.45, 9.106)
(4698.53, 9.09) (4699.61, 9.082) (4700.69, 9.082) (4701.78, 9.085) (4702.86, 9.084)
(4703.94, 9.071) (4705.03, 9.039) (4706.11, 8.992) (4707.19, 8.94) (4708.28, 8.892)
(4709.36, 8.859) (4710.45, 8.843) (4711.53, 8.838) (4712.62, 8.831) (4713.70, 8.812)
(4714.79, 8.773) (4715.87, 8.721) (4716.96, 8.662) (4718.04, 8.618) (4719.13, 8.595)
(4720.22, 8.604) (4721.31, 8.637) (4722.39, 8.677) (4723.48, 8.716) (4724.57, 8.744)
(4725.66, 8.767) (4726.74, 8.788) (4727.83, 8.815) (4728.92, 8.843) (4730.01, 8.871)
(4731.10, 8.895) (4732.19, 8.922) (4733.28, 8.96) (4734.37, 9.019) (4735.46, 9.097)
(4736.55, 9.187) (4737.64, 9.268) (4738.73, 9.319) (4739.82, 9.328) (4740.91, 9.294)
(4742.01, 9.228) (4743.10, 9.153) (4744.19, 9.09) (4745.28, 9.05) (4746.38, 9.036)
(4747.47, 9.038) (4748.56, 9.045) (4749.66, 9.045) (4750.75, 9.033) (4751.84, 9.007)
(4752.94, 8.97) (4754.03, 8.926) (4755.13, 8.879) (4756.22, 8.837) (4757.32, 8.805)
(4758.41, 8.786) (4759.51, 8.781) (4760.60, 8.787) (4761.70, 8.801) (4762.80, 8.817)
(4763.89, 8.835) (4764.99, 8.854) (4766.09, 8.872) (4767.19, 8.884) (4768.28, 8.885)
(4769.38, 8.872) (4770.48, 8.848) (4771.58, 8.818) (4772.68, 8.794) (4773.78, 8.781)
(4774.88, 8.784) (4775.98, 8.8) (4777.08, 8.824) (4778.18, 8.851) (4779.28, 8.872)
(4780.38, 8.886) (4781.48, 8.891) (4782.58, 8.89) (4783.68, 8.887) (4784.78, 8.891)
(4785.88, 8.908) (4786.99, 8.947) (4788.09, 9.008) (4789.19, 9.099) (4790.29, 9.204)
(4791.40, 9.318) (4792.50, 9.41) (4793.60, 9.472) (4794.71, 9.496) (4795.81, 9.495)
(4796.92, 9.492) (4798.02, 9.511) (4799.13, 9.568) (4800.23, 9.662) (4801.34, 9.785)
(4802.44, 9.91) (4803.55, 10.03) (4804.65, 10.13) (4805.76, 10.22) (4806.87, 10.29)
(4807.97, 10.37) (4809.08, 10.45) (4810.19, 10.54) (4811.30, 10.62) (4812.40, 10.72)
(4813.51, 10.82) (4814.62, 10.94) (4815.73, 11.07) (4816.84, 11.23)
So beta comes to -0.21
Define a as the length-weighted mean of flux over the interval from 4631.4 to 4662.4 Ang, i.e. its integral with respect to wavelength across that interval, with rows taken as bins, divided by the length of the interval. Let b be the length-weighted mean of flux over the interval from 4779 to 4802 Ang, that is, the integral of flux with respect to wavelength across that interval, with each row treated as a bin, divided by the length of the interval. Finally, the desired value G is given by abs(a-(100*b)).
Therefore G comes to 913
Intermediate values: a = 10.1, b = 9.2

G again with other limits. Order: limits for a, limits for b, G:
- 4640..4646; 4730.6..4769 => 889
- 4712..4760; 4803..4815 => 1037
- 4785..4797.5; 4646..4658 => 992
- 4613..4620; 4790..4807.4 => 958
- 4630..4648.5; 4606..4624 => 1090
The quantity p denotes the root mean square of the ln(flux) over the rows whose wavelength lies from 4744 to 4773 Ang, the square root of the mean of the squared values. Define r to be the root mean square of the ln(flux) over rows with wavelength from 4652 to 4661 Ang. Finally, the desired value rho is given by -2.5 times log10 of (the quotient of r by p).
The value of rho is -0.06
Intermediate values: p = 2.19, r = 2.30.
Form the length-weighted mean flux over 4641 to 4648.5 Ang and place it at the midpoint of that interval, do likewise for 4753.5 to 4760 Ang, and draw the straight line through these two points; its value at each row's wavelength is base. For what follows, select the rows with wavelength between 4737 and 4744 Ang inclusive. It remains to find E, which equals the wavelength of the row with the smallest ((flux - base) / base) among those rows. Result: 4743.10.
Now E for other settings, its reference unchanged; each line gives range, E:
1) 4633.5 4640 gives 4639.40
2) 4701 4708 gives 4707.19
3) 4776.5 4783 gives 4777.08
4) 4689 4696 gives 4695.29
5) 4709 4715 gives 4714.79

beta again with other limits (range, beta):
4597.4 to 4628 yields -0.69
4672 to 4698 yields -0.21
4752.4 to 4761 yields -0.07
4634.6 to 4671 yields -0.56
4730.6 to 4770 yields -0.21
